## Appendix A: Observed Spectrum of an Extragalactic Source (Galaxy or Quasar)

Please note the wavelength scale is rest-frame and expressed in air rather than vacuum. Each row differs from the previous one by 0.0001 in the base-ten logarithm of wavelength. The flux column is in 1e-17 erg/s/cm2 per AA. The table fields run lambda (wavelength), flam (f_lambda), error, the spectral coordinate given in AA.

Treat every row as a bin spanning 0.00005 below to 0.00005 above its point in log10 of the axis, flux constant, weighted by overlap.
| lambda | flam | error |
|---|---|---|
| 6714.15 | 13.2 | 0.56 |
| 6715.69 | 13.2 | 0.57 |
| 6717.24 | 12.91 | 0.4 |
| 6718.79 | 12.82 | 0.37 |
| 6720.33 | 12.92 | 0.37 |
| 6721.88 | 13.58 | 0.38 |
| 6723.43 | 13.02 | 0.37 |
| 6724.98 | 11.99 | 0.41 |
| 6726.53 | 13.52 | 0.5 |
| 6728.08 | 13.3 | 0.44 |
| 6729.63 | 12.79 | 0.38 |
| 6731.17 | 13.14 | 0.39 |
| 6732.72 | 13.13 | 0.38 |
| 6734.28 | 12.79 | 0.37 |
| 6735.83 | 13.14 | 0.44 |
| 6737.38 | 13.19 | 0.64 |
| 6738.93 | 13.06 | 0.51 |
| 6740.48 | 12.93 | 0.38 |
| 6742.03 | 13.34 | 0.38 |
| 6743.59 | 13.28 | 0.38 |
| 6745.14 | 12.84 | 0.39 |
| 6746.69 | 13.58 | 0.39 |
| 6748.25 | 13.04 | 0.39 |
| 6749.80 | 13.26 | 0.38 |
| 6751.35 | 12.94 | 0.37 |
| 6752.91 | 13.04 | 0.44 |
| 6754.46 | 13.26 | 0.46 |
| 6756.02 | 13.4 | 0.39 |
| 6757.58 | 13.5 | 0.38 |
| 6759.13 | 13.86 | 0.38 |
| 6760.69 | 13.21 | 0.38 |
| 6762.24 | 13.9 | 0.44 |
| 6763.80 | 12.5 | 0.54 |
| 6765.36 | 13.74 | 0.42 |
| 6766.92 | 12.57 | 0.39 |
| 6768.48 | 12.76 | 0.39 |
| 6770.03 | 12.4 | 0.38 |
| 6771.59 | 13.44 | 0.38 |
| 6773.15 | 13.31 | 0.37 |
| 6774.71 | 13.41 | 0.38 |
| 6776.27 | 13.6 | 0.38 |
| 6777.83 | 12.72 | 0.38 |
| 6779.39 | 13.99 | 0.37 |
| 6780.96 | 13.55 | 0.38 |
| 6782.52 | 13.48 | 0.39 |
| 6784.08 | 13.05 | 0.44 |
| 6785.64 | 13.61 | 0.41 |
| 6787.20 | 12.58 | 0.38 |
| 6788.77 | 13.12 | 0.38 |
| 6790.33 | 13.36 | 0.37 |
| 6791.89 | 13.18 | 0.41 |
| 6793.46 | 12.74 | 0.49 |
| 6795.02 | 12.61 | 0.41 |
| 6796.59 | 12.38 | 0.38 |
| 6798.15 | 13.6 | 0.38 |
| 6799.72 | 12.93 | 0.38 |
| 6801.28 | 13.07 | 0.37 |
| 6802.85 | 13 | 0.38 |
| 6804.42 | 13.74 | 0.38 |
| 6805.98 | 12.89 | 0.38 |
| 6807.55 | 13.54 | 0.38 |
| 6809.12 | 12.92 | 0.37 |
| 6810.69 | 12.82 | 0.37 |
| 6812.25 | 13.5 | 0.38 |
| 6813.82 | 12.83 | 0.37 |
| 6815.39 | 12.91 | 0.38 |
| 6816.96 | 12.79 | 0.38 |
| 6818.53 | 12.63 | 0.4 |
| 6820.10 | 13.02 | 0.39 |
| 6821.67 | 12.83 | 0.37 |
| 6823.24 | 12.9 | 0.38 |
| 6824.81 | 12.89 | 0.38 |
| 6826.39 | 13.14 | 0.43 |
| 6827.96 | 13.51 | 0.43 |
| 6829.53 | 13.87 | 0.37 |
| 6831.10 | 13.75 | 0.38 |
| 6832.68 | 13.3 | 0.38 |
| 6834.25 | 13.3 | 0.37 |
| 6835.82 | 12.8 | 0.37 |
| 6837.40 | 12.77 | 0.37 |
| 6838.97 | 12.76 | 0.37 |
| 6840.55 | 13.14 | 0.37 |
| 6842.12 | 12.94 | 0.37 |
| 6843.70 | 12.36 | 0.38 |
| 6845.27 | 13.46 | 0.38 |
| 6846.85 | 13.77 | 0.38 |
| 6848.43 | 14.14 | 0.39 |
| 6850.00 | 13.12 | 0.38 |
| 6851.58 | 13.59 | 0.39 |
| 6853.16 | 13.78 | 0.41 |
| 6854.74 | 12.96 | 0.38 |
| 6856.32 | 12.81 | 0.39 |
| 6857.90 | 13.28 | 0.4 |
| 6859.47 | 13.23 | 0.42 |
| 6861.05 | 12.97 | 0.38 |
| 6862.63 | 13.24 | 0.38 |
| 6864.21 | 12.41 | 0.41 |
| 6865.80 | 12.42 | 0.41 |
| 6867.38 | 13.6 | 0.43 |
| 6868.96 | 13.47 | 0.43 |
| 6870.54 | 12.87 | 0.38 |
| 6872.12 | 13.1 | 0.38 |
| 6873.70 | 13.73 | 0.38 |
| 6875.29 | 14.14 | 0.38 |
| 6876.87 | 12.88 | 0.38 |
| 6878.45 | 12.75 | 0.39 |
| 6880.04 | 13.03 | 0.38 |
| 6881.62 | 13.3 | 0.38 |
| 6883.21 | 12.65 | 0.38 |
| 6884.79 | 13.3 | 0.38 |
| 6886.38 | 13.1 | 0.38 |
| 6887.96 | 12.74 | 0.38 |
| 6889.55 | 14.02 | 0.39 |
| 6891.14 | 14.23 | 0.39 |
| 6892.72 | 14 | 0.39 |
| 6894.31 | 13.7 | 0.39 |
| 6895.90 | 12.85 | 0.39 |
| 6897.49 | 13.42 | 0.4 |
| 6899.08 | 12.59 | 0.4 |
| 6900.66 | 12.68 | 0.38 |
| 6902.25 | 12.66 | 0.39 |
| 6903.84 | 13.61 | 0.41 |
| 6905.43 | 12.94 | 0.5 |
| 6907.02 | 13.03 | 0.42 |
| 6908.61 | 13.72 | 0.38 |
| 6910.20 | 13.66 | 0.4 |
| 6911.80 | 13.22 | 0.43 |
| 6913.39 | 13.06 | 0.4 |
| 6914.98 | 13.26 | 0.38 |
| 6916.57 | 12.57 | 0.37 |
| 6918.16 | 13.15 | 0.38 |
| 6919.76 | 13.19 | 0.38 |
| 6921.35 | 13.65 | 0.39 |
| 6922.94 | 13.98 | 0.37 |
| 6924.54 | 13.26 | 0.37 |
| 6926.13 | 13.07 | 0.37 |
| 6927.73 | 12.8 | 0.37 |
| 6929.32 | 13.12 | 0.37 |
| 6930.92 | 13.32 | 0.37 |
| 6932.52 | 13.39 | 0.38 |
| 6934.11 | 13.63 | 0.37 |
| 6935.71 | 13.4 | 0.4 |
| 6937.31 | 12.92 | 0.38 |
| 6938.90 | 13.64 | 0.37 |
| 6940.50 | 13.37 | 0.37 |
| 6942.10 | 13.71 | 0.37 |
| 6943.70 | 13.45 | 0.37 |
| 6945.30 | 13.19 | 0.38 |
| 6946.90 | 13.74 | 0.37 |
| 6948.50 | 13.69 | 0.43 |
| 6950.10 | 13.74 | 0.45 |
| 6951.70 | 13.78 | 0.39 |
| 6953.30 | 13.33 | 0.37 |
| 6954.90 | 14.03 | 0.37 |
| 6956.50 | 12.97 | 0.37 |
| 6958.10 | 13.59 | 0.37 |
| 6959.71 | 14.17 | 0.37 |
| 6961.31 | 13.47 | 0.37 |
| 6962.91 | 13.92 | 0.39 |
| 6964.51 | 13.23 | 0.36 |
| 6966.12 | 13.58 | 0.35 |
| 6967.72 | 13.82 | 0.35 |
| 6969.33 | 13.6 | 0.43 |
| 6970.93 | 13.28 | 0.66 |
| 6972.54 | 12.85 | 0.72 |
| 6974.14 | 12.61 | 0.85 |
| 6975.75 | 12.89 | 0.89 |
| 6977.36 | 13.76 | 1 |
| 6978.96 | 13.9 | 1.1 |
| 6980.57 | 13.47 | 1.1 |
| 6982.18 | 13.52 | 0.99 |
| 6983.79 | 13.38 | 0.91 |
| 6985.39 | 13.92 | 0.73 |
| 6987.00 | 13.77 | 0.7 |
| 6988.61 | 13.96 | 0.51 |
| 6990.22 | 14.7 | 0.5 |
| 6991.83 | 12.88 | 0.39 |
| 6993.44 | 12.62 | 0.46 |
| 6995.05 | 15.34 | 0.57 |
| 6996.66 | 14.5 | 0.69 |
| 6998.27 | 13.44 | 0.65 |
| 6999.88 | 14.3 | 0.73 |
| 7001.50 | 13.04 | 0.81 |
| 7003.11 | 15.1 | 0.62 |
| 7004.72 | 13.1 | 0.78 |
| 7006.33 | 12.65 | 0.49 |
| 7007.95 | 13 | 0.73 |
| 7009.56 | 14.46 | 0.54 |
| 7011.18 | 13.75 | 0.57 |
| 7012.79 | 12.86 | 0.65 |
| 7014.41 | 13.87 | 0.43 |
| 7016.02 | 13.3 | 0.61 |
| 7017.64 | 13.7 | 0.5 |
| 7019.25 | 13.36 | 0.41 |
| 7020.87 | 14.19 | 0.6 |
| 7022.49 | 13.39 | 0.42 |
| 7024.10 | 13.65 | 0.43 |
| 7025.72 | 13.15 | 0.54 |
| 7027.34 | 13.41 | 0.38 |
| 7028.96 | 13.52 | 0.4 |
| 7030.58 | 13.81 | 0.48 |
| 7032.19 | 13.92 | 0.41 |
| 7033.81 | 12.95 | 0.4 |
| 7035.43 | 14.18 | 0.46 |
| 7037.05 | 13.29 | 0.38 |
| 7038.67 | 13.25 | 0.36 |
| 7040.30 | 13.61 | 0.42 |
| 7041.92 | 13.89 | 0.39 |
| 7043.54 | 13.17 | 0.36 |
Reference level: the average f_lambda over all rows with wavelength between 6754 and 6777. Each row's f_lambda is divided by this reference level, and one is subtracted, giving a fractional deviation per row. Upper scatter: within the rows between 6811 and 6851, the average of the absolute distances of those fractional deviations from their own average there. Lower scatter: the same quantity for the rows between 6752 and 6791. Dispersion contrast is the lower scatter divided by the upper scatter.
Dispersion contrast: 1.05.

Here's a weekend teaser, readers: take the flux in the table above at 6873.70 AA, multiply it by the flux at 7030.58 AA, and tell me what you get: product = 190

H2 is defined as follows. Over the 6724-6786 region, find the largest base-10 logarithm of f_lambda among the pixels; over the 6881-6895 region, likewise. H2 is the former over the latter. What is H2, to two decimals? 0.99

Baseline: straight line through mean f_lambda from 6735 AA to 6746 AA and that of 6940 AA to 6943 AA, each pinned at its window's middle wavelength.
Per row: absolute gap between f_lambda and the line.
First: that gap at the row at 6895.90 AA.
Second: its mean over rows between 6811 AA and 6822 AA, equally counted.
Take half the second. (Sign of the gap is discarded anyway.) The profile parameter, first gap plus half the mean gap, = 0.80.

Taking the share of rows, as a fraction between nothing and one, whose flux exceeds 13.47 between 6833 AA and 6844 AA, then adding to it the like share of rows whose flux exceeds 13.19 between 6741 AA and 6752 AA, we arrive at 0.57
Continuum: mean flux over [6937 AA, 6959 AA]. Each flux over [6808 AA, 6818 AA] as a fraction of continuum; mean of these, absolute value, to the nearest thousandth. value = 0.959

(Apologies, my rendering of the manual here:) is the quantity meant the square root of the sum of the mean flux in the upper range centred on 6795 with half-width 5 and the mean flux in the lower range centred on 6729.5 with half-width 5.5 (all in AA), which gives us 5.09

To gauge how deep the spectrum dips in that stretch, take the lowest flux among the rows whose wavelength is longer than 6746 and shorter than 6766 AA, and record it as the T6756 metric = 12.5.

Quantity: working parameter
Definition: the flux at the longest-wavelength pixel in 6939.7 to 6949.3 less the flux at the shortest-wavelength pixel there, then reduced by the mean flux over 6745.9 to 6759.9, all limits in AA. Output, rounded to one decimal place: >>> -13.0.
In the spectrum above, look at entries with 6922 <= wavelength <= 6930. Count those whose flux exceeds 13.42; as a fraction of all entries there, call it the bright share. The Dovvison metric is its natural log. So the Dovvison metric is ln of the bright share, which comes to -1.6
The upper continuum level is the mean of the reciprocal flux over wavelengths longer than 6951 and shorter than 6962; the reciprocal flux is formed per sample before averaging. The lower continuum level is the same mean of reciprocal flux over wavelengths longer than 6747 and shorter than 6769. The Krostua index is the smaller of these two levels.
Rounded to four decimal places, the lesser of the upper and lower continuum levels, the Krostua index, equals 0.0735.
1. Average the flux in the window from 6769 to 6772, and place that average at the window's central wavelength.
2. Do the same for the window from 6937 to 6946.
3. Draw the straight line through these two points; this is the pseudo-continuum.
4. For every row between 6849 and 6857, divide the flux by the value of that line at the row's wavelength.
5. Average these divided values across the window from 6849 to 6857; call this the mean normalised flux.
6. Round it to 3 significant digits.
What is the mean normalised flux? 1.01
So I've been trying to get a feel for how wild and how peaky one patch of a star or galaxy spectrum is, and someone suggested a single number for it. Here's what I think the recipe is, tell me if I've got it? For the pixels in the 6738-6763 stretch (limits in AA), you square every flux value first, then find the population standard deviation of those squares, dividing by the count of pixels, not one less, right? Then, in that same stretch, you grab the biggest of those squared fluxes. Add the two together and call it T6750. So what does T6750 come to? 201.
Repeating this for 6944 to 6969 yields 209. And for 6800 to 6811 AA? 198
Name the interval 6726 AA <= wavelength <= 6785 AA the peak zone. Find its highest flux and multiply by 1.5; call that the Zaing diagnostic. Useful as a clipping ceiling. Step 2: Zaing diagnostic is 21.0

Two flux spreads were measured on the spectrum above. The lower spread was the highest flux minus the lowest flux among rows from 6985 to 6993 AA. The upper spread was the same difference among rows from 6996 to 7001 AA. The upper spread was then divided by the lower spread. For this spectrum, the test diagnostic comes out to 0.6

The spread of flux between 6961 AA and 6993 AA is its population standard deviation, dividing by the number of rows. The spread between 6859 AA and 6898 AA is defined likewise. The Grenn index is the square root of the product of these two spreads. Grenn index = 0.49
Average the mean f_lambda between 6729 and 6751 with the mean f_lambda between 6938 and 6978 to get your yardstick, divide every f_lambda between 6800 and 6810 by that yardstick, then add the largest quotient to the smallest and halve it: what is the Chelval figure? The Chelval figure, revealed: 1.00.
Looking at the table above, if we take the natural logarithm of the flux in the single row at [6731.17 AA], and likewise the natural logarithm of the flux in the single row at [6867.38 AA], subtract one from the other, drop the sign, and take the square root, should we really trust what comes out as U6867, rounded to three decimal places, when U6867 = 0.185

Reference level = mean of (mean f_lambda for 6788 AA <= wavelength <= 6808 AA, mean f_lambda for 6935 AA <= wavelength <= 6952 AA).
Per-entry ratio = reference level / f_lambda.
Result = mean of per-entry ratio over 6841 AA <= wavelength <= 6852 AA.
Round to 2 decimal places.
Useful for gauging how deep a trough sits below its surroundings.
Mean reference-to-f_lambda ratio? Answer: 1.00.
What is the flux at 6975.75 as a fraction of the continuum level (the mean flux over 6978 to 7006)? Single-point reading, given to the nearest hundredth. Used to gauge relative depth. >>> 0.93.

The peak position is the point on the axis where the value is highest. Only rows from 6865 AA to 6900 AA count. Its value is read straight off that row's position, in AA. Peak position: 6891.14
